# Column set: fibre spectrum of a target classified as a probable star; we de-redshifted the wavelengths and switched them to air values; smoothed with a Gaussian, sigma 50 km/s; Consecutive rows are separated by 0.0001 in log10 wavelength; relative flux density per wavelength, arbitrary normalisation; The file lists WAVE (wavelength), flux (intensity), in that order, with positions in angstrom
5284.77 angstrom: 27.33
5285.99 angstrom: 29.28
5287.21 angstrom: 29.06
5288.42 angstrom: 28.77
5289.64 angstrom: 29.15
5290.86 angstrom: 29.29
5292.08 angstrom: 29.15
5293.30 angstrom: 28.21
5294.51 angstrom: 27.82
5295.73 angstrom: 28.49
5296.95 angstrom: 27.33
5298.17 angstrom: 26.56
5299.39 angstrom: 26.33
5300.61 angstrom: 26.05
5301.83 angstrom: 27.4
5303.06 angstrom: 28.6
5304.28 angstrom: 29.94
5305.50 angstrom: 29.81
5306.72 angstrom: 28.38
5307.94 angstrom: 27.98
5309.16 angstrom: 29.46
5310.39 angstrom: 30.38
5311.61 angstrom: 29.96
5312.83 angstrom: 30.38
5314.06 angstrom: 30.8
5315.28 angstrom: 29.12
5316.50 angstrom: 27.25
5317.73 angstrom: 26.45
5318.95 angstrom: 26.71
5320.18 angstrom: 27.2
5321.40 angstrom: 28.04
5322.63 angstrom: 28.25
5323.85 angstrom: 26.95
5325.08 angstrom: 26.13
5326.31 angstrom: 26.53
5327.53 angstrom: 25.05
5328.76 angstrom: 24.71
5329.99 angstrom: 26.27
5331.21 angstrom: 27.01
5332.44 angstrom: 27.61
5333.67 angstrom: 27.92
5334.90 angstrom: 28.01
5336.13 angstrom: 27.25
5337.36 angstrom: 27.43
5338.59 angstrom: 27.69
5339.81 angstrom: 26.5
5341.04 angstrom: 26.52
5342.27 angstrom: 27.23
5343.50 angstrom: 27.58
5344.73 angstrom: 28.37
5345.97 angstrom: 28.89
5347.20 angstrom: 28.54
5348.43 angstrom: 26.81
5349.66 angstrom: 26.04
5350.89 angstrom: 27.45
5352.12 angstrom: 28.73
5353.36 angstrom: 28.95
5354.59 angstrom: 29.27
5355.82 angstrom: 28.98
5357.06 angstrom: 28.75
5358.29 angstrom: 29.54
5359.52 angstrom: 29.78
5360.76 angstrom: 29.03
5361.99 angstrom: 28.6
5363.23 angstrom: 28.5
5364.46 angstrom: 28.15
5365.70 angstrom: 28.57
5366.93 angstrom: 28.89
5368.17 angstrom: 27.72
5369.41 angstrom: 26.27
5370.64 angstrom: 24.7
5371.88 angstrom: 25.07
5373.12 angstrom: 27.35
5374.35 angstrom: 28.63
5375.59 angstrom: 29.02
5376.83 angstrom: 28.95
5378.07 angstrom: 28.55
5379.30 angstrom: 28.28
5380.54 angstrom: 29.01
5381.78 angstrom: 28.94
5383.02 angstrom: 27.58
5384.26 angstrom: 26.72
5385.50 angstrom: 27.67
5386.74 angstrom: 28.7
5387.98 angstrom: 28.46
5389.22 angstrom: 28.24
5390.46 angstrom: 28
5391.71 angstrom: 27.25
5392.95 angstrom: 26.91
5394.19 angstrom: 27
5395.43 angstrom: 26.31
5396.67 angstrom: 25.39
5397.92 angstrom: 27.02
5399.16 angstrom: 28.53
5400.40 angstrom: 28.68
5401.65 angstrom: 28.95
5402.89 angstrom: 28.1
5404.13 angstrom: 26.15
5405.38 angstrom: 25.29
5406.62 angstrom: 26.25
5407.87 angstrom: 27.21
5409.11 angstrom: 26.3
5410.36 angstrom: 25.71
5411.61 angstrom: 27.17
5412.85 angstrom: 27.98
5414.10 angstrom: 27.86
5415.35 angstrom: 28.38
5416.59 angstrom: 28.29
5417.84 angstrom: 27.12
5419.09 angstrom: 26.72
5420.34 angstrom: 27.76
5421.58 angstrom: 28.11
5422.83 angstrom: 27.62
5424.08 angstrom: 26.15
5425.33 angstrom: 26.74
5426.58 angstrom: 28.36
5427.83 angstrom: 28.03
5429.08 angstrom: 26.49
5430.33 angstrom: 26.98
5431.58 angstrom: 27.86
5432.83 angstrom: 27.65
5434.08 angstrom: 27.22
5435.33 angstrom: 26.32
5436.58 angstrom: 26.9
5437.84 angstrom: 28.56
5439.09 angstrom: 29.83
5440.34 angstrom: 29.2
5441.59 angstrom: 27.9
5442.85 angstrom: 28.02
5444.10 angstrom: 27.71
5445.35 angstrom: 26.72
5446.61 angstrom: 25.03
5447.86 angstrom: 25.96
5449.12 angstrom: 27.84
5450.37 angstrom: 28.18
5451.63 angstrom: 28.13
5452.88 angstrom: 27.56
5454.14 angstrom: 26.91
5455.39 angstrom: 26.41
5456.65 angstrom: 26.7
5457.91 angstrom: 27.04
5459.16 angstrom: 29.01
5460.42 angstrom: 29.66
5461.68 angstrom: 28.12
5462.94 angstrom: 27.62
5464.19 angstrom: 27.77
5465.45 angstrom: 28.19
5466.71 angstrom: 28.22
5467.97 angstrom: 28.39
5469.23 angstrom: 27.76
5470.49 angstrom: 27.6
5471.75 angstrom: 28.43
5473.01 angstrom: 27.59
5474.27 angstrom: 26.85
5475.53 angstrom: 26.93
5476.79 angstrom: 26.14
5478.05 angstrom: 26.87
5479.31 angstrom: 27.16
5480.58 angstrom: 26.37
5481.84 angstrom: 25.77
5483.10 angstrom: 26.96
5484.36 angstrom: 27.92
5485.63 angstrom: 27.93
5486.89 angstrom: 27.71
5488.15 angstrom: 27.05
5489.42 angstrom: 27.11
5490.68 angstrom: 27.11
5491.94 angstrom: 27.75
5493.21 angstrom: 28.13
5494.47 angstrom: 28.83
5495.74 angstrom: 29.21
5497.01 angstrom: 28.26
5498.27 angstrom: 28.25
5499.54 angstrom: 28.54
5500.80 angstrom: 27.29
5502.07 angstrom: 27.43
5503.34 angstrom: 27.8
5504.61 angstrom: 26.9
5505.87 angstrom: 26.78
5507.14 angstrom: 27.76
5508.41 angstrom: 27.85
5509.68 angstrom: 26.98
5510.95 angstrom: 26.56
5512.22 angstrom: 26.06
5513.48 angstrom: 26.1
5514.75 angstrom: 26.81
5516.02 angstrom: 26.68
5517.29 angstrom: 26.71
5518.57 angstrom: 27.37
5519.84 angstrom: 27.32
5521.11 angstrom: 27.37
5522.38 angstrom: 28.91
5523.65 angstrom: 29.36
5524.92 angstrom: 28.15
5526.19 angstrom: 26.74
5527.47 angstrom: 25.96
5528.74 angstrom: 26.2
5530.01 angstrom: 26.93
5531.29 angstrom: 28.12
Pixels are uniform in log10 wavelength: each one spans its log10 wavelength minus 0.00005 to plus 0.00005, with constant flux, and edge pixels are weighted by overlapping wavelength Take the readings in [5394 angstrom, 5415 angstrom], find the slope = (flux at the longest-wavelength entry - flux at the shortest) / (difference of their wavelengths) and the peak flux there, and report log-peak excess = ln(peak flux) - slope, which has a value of 3.32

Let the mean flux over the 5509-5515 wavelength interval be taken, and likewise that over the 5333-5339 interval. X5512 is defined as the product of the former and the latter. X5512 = 733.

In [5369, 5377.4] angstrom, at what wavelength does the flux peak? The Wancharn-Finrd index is 5375.59 angstrom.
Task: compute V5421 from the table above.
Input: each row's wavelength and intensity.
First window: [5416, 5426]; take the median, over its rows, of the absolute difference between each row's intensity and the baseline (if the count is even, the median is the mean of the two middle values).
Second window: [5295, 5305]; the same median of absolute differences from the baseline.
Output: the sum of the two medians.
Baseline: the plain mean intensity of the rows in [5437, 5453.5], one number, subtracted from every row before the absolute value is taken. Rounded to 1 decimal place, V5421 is 1.6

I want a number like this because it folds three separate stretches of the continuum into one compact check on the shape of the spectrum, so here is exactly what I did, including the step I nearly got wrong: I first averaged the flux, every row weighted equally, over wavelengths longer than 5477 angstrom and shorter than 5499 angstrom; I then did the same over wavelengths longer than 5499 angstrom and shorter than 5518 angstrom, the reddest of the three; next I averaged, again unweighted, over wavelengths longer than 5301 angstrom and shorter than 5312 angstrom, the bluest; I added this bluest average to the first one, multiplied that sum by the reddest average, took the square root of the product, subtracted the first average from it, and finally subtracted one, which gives 10.6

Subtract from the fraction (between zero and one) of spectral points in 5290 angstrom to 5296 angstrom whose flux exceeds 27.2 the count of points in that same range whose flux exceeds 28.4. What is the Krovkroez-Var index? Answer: -2.0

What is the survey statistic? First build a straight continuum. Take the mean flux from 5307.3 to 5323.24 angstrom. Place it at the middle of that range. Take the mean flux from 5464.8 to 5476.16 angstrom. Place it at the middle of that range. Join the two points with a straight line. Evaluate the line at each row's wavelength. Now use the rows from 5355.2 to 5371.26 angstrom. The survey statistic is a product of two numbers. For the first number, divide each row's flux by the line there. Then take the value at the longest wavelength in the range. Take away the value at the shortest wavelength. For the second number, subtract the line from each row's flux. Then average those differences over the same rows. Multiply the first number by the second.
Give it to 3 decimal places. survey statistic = 0.013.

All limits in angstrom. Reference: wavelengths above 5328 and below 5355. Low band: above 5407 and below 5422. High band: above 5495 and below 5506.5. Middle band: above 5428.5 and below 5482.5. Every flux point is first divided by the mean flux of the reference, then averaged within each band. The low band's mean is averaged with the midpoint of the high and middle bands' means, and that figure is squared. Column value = 1.00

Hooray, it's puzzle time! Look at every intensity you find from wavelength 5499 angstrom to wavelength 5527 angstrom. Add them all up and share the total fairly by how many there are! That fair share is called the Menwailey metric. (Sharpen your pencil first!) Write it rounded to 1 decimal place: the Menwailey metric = 27.3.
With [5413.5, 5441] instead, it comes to 27.6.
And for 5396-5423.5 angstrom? 27.3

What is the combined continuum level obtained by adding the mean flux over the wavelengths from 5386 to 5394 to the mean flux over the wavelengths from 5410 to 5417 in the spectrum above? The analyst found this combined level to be 55.5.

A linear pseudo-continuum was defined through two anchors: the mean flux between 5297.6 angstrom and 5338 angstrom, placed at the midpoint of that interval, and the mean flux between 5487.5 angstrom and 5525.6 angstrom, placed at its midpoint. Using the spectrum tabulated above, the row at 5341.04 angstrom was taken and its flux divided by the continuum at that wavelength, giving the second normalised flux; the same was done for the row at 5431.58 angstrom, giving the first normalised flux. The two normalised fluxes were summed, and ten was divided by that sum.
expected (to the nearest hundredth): 5.09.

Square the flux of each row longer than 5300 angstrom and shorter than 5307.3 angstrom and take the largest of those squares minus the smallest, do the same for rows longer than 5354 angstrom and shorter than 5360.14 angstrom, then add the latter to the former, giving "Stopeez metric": 278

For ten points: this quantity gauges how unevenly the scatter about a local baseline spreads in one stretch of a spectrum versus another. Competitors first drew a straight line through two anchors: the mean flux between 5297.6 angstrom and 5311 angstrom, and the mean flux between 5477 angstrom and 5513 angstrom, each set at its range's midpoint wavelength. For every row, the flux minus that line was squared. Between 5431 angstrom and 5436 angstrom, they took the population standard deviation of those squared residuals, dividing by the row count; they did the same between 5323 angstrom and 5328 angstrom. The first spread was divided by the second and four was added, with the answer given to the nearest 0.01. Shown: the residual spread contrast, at 4.25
